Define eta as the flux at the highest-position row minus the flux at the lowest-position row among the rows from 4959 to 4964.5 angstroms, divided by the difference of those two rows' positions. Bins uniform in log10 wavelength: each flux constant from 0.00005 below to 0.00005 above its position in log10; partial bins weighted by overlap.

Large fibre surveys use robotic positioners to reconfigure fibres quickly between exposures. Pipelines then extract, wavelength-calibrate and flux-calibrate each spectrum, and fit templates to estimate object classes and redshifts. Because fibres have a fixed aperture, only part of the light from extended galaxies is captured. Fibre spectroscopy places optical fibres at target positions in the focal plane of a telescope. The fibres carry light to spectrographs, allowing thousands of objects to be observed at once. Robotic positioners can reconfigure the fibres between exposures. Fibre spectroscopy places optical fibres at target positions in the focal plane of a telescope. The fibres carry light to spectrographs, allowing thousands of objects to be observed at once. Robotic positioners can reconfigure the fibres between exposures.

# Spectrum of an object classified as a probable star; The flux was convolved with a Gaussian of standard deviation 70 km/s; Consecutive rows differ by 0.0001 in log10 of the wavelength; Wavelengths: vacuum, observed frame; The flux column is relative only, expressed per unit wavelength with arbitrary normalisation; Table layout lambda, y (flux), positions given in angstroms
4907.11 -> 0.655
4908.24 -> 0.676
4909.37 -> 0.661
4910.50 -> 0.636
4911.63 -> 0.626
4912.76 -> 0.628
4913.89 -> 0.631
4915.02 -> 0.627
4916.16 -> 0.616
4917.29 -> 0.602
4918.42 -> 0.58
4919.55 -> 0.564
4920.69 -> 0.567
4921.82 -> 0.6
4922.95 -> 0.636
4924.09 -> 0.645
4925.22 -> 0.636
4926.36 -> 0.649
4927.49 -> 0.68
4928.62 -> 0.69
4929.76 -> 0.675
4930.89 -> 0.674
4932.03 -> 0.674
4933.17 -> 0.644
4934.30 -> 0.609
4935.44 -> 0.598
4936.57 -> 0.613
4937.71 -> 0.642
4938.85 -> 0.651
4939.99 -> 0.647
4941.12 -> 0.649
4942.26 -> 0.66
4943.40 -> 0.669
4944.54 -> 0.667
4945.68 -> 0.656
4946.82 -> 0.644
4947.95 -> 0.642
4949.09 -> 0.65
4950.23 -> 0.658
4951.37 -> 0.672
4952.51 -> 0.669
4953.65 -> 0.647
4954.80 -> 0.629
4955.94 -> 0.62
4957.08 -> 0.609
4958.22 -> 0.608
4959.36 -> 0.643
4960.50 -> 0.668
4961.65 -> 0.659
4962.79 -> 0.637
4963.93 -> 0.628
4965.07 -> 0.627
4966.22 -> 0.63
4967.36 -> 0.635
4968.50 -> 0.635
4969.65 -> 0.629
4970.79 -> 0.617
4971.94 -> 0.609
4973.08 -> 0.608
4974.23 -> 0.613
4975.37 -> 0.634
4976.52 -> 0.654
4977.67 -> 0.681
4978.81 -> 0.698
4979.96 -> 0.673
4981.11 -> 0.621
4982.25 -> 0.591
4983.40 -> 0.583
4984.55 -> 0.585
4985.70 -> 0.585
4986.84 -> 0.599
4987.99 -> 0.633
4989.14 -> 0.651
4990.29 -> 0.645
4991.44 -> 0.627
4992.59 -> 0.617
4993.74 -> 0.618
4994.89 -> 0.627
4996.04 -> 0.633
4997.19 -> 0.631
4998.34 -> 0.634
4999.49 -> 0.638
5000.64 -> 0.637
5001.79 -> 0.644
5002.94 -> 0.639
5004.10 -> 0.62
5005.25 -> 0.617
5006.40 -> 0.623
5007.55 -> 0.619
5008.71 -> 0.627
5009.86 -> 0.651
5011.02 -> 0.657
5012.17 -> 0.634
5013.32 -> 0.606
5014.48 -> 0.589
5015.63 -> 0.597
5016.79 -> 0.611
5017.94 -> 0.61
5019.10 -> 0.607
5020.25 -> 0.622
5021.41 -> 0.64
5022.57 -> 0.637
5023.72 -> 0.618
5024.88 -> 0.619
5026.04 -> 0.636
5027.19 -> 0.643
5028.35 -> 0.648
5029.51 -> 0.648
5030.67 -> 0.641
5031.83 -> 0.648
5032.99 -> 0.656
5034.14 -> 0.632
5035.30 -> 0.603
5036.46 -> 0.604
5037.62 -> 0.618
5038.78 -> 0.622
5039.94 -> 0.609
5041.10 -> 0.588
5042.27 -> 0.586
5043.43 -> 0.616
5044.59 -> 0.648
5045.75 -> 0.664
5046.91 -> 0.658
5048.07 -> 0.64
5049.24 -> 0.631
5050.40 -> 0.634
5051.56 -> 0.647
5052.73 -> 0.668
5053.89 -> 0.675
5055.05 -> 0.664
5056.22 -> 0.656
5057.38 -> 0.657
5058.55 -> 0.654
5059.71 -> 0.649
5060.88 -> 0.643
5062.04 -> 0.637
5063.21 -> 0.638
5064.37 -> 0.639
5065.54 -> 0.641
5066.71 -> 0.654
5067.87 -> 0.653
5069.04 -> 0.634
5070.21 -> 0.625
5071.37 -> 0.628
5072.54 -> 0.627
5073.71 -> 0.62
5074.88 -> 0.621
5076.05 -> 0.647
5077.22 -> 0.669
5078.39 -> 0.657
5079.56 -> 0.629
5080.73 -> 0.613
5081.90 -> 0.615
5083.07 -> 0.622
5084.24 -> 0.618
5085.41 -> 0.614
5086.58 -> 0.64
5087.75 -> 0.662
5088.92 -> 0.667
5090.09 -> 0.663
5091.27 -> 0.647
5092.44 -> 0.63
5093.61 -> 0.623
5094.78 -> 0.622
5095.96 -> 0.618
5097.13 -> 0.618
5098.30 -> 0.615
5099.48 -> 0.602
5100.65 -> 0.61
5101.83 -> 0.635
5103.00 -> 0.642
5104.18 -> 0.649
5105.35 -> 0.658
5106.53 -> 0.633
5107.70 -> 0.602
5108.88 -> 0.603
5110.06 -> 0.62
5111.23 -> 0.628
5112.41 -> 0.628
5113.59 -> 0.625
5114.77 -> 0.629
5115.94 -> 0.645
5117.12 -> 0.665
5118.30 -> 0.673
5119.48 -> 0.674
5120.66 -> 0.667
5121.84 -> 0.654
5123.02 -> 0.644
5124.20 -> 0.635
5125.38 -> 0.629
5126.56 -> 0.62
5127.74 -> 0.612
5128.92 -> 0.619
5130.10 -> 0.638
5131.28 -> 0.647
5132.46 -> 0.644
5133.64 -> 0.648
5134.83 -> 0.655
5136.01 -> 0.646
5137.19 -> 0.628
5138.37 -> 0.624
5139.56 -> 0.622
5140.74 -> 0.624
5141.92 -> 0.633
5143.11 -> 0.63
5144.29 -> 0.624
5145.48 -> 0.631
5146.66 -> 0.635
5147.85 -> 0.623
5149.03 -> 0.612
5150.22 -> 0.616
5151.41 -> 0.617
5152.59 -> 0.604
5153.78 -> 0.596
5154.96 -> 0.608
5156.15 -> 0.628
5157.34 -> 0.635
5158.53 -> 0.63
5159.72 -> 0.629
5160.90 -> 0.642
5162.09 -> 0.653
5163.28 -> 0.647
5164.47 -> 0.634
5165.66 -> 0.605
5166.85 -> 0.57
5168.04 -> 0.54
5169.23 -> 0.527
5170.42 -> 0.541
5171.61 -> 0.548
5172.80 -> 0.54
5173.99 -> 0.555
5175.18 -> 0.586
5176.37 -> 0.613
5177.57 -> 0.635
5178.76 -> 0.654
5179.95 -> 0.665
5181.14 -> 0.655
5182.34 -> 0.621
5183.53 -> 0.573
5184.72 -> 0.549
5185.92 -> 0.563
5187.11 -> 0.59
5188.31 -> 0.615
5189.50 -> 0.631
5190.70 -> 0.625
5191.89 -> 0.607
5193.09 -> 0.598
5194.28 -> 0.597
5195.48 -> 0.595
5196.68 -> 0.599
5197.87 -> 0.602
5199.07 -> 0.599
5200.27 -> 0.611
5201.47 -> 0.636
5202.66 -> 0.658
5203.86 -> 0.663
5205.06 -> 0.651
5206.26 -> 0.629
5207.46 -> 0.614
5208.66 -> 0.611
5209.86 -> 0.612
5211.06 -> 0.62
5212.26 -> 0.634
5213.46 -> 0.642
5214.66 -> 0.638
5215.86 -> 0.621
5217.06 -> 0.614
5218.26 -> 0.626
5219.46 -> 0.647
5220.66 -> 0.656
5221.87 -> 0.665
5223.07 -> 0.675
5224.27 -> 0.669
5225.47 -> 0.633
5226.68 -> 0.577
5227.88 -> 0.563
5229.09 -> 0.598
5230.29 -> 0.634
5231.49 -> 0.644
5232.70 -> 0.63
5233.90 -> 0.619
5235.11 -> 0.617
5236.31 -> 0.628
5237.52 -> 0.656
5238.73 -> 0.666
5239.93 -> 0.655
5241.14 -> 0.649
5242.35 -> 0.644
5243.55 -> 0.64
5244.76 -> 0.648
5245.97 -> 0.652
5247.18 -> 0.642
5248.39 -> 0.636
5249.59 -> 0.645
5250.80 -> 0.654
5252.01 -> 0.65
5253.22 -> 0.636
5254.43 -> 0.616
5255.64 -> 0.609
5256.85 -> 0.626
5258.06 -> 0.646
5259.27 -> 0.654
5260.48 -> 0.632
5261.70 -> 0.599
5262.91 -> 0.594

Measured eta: -0.003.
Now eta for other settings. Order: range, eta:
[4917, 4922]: 0.000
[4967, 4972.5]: -0.006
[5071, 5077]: 0.004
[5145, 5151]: -0.003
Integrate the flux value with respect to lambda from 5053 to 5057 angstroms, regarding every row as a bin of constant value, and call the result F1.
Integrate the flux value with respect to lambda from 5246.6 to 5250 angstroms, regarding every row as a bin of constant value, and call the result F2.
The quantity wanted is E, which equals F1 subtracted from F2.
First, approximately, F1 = 2.66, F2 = 2.18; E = -0.5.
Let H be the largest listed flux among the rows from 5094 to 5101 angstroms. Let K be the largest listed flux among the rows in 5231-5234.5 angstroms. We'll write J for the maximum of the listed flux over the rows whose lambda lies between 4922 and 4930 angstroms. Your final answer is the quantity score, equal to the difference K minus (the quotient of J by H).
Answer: -0.47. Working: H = 0.622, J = 0.69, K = 0.644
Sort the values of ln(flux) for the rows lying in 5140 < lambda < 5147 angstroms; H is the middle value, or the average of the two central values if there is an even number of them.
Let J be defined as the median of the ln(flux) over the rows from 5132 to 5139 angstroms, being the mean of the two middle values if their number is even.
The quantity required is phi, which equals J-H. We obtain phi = 0.023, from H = -0.461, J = -0.439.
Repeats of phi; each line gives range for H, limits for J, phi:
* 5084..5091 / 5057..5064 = -0.008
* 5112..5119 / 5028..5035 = 0.017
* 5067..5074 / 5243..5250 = 0.025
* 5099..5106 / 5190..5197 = -0.065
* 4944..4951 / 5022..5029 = -0.026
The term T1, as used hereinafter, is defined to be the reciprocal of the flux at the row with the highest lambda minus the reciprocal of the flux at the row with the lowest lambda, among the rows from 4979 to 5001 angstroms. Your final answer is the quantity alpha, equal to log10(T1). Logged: -1.08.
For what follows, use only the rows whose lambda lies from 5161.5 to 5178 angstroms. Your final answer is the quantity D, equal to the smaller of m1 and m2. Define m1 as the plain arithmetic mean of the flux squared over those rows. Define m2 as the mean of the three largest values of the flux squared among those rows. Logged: 0.344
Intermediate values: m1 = 0.344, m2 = 0.416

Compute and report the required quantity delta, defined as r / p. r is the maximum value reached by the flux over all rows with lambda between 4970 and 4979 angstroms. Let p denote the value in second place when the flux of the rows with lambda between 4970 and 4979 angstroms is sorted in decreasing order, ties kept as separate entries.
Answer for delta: 1.02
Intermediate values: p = 0.681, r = 0.698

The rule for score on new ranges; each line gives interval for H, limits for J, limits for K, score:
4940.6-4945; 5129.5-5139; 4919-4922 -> -0.38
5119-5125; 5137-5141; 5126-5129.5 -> -0.31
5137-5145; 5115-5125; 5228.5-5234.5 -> -0.42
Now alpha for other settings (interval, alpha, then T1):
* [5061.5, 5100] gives -1.04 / 0.091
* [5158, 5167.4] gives -0.78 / 0.167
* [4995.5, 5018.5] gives -1.23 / 0.060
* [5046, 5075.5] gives -1.04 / 0.091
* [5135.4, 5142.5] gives -1.50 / 0.032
